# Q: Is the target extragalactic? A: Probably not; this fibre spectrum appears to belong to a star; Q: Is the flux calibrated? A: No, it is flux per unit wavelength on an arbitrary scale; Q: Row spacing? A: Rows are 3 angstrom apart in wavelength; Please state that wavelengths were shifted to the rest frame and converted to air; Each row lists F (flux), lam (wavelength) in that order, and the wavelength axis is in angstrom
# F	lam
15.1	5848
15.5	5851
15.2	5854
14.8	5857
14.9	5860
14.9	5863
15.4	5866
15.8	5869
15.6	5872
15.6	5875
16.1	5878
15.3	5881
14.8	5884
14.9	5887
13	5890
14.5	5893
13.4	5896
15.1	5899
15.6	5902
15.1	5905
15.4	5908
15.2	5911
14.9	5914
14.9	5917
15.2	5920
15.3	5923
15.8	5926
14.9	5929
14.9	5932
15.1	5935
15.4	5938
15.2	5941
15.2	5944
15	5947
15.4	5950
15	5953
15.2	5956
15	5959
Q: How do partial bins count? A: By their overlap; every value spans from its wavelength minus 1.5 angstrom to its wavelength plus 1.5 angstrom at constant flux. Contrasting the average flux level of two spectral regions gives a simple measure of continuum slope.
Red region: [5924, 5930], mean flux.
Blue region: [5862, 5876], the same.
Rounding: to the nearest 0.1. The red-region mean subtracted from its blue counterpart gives 0.1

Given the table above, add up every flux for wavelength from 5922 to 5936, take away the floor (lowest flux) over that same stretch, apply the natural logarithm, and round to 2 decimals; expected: 4.11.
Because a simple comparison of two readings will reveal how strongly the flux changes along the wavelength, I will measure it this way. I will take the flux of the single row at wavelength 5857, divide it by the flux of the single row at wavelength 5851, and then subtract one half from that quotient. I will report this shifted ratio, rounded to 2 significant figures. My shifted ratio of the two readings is 0.45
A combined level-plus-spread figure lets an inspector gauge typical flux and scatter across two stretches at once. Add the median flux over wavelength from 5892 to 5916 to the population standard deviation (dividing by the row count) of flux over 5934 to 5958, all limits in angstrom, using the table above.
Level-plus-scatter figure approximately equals 15.2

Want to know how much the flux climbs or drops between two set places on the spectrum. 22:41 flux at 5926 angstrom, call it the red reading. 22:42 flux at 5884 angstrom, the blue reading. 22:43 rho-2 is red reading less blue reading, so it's 1.0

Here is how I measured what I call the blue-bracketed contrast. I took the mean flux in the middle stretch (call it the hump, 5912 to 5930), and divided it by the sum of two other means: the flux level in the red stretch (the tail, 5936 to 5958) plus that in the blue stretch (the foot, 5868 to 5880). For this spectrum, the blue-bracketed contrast 0.490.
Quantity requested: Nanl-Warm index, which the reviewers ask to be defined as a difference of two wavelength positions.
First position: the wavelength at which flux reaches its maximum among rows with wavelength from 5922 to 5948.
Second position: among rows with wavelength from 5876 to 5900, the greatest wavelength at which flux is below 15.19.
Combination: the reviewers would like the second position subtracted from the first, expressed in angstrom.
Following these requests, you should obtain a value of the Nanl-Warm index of 27 angstrom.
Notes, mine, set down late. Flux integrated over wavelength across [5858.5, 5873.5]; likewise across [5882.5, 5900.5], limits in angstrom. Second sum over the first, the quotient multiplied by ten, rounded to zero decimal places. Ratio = 11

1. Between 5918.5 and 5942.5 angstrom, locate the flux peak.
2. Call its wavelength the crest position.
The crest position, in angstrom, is 5926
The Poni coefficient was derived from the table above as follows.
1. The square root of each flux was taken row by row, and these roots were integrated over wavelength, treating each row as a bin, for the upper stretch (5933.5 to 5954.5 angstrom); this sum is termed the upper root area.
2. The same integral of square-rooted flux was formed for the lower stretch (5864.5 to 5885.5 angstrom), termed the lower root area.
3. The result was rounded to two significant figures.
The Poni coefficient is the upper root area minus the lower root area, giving -0.88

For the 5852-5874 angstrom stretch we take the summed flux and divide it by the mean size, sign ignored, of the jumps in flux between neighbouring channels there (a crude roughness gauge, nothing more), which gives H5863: 400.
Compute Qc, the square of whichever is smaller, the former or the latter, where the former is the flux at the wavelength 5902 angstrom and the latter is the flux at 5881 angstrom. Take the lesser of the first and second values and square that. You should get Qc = 234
